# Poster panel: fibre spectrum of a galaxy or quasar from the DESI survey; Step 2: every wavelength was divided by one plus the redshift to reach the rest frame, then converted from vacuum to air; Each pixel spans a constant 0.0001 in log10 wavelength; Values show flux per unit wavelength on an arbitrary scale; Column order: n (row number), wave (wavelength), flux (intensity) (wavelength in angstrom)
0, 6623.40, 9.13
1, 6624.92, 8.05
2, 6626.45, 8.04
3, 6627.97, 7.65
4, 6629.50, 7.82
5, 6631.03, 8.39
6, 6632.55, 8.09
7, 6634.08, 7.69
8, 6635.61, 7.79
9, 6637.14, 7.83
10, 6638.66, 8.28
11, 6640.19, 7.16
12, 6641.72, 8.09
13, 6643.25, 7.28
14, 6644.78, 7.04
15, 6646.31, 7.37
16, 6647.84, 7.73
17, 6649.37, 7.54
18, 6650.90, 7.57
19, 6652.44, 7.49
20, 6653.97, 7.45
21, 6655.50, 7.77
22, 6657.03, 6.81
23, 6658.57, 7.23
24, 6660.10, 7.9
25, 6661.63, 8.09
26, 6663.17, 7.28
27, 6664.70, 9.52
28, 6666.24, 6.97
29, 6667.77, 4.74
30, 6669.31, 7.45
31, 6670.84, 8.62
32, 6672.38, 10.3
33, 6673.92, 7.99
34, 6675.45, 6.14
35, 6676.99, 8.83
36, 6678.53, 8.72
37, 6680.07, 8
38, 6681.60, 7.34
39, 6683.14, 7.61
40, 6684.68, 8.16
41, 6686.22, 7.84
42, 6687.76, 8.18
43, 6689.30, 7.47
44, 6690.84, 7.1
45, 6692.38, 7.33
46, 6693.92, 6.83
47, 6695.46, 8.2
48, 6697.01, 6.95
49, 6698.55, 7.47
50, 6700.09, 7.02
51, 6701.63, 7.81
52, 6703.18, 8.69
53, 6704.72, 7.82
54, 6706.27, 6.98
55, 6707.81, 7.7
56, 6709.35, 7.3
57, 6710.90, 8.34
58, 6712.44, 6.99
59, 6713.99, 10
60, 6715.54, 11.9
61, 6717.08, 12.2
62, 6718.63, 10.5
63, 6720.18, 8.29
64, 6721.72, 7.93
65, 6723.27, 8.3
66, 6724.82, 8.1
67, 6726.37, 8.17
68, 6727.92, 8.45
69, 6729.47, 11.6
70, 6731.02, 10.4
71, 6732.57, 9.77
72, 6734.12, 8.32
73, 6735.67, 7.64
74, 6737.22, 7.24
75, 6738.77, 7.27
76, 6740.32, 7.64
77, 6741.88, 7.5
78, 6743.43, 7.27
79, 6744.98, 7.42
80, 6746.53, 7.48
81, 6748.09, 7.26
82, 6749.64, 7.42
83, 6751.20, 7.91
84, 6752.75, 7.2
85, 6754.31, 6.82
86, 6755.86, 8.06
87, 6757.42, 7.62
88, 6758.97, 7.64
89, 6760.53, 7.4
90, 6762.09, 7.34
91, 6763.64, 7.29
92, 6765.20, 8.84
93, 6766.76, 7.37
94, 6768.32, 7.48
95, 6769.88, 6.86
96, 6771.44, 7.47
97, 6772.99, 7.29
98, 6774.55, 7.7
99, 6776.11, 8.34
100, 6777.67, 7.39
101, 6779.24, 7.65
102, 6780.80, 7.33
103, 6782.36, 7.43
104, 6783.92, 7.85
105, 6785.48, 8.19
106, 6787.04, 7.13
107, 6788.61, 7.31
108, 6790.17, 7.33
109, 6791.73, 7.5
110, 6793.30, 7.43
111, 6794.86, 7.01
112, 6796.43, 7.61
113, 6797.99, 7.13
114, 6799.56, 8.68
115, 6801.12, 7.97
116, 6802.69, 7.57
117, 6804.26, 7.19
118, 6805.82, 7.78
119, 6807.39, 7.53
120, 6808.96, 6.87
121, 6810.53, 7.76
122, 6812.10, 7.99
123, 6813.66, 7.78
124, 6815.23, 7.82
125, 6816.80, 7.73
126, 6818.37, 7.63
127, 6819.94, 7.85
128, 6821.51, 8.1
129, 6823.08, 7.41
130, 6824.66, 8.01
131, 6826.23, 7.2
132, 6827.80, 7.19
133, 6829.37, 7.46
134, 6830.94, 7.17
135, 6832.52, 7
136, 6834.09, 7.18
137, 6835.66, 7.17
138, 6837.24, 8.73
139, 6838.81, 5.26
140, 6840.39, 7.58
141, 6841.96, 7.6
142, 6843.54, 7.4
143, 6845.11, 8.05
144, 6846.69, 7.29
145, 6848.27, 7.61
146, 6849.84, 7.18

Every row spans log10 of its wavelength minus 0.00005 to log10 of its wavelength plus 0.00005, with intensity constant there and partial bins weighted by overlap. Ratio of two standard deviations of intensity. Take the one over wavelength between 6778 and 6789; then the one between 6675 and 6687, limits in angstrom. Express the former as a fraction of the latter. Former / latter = 0.43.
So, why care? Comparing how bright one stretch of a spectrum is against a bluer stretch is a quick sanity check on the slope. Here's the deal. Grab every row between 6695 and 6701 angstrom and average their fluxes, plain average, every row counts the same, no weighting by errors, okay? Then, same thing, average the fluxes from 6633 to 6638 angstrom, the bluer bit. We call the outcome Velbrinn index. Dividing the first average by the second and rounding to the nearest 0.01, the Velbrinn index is 0.95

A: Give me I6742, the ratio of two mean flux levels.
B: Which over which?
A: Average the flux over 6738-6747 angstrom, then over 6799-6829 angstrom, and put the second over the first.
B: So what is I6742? 1.03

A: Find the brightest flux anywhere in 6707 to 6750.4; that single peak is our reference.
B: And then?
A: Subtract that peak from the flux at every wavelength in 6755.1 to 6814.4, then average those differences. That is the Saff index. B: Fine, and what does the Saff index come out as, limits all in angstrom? -4.62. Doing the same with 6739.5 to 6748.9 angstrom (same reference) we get -4.77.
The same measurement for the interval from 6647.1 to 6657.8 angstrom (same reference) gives -4.72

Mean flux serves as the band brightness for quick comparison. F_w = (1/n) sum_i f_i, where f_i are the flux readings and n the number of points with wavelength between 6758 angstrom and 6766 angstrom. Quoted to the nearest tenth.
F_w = 7.7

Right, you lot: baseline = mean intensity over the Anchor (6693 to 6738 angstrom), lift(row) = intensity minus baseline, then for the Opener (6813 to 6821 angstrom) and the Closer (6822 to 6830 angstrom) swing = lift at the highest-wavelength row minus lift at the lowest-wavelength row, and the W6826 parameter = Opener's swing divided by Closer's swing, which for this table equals 1.4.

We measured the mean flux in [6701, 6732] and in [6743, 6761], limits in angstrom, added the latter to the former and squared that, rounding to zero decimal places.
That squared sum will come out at 267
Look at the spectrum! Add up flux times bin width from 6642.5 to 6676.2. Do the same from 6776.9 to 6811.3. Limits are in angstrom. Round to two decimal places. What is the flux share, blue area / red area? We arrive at 0.98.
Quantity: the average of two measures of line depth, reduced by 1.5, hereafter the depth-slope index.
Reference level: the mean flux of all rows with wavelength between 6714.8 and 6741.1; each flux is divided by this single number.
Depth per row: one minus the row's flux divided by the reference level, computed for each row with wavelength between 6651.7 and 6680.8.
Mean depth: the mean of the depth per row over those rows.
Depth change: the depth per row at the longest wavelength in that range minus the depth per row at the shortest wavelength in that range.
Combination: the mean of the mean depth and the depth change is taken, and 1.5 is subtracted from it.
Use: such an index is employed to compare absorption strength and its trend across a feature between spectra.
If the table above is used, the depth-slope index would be -1.46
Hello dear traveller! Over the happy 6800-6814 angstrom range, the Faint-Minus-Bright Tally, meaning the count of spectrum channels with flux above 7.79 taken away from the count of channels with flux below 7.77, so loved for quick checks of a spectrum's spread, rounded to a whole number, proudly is 3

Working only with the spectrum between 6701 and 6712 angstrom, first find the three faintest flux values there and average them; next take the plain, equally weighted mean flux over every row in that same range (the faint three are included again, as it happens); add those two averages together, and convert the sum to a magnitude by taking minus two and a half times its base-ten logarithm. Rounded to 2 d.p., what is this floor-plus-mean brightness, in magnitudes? -2.95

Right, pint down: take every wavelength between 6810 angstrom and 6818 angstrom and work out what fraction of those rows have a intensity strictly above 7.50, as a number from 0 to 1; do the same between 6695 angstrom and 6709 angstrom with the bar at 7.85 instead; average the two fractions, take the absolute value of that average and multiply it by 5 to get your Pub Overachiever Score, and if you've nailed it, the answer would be 3.1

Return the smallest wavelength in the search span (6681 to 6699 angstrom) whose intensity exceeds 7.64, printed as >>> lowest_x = 6684.68 angstrom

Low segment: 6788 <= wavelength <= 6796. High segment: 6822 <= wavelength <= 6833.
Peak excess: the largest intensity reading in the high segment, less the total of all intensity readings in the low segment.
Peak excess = -29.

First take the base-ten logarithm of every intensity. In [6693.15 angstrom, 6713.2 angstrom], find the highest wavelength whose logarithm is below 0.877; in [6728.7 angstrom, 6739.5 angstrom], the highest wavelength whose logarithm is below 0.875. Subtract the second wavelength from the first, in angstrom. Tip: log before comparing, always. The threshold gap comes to -26.3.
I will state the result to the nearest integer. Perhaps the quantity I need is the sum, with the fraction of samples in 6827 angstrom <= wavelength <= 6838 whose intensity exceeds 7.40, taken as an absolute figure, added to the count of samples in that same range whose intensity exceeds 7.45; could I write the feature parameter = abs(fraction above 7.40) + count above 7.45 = 2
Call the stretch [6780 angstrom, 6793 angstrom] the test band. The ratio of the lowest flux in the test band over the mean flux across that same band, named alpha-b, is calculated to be 0.950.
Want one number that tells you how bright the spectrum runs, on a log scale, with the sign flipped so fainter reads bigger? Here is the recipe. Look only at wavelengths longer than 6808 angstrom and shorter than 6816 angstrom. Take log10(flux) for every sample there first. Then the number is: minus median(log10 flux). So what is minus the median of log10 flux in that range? -0.891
